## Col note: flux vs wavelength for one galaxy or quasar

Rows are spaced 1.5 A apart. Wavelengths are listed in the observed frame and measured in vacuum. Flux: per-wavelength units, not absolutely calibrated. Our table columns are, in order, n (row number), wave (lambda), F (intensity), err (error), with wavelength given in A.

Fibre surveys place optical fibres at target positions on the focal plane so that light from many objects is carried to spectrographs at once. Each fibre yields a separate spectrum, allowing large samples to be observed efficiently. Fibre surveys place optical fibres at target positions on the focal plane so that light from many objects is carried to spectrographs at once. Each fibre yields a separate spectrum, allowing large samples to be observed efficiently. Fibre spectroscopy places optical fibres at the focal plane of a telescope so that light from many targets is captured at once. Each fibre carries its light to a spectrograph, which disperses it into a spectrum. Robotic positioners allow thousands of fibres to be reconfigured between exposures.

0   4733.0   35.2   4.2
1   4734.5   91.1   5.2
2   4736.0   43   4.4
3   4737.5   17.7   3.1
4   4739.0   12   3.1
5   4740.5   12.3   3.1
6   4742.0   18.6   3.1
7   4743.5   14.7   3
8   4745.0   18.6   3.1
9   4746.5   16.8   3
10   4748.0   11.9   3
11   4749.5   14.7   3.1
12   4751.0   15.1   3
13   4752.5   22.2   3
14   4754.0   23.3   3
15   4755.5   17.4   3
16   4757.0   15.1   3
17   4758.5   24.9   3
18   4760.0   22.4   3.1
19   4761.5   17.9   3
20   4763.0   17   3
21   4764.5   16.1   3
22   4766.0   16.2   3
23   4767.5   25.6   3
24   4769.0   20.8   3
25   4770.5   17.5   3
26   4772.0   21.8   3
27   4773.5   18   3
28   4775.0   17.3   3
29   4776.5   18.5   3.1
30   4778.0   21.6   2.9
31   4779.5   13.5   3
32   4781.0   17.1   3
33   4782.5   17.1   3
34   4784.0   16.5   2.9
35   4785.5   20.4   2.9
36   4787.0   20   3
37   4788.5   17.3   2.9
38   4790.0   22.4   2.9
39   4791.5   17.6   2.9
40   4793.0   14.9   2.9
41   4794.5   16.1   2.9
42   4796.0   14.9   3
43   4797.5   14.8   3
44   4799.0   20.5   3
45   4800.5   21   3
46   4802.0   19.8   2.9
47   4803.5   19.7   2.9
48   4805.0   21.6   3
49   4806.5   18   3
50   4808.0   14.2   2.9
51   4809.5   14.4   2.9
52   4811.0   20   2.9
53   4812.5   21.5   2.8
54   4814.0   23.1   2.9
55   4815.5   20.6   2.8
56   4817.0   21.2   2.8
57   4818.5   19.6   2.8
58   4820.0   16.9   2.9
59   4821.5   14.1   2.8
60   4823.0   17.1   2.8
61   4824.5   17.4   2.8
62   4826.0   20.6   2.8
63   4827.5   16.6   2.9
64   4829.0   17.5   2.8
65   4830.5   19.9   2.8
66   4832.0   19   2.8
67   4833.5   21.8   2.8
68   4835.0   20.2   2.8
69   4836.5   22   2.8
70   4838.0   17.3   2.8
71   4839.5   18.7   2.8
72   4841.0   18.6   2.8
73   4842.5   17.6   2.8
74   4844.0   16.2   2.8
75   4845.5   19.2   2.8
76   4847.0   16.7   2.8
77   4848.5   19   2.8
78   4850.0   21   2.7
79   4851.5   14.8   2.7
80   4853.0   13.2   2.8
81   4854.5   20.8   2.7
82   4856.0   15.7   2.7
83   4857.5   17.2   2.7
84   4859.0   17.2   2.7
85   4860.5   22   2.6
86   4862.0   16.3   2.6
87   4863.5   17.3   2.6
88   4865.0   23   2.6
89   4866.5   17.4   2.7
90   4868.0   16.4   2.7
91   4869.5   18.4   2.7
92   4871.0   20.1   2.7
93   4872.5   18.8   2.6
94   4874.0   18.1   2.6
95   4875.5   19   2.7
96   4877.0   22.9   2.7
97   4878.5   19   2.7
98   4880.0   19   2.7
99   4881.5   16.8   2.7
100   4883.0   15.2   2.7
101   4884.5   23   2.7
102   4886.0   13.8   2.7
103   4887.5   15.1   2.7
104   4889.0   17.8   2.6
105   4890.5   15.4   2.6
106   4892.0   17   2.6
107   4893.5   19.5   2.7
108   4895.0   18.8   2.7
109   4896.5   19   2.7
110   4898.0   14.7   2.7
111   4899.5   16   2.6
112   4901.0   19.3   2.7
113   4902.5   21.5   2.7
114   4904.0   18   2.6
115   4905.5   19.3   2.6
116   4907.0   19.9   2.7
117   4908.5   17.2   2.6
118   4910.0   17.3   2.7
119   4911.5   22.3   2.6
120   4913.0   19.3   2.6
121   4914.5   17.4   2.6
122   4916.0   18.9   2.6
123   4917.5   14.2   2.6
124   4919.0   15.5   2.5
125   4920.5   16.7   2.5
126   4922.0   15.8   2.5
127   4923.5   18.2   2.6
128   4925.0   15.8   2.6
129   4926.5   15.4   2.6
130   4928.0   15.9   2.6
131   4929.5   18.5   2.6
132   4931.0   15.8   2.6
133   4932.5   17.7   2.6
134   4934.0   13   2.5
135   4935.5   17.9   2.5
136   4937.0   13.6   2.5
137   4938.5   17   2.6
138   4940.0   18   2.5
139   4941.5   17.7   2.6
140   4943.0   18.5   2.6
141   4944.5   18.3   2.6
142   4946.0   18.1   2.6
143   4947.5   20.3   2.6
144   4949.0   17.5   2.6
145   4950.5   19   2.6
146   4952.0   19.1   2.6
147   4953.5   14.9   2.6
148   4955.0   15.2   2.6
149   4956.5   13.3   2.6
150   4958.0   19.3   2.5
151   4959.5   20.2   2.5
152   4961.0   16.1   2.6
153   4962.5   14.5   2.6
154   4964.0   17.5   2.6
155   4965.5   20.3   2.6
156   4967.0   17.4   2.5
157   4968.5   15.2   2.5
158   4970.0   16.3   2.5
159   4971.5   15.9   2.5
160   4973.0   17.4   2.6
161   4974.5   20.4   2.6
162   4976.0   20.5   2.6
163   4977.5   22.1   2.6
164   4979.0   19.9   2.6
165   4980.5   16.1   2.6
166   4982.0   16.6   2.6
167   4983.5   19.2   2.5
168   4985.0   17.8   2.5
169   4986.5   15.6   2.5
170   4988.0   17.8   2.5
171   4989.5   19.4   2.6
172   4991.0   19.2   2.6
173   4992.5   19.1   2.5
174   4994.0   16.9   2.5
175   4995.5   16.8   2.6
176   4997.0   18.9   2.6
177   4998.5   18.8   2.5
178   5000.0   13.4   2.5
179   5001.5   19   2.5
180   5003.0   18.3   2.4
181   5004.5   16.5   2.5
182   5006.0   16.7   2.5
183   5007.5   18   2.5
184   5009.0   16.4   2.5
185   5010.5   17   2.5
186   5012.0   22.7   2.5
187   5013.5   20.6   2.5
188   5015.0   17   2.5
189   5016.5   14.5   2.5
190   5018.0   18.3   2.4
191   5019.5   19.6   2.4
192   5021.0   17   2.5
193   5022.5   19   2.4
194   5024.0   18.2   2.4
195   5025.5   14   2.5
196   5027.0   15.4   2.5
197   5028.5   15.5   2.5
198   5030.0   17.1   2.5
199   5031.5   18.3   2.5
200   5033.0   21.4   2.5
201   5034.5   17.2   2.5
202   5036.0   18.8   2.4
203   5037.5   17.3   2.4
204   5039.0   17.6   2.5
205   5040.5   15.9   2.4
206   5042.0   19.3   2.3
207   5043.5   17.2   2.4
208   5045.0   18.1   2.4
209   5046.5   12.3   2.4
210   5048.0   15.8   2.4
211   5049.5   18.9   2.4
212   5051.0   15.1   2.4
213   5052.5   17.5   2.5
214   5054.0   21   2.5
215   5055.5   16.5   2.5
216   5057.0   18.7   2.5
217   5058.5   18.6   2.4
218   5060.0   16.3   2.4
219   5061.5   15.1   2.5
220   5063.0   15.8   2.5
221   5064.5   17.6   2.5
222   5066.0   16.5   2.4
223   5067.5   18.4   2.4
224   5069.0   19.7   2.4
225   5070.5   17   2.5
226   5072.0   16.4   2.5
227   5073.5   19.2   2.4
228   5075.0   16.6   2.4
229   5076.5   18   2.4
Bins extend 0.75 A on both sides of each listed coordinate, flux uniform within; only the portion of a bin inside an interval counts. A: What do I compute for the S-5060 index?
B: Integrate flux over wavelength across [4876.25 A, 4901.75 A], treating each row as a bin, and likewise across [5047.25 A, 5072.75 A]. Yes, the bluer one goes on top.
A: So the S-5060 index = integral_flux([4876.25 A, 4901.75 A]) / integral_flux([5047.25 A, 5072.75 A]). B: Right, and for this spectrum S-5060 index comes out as 1.03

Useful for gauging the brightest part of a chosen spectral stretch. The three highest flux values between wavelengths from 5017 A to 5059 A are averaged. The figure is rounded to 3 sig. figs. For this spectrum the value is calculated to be 20.7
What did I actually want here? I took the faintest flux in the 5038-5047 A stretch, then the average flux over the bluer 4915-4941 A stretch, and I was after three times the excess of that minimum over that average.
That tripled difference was -12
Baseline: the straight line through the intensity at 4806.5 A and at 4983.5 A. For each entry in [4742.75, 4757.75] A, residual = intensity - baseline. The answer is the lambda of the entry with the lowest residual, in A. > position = 4748.0 A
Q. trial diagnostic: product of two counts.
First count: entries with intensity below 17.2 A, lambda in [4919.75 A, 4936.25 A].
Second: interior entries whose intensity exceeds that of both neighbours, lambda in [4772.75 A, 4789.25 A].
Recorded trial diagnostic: 14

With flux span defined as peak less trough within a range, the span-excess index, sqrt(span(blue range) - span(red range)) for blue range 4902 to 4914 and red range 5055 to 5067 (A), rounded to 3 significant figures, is 1.22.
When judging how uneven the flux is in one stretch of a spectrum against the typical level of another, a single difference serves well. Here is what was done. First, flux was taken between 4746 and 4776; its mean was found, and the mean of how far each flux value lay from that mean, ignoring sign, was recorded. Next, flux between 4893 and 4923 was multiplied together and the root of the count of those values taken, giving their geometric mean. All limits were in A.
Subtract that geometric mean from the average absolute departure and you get -14.8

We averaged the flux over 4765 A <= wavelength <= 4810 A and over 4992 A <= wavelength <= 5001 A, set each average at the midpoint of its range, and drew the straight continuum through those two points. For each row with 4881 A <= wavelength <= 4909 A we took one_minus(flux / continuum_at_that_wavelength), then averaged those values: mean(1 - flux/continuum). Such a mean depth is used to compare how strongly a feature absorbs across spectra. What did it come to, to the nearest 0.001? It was 0.002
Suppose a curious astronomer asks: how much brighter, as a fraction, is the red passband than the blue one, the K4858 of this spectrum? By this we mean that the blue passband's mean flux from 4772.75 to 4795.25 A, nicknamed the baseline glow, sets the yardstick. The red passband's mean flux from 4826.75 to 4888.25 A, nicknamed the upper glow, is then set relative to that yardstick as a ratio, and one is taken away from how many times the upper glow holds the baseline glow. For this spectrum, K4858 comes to 0.025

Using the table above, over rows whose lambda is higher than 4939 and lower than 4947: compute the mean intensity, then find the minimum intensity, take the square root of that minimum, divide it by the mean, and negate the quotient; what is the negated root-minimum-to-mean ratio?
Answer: -0.232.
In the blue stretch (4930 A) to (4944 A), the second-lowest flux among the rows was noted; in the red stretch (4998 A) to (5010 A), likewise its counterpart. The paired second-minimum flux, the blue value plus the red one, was 30.0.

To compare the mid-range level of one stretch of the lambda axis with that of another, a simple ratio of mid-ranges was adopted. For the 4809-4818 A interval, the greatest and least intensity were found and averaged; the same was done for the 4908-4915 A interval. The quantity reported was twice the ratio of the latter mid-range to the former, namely 2.11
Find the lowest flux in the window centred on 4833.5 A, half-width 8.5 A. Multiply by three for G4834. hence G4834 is 49.8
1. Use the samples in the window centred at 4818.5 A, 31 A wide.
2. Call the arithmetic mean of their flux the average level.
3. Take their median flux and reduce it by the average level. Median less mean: 0.8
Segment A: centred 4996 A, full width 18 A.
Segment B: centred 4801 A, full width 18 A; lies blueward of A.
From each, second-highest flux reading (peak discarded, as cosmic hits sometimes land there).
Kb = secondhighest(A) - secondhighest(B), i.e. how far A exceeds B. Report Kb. -1.8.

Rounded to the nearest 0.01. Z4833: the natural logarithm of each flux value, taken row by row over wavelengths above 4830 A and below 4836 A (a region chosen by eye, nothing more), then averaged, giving 3.01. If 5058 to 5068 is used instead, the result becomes 2.82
